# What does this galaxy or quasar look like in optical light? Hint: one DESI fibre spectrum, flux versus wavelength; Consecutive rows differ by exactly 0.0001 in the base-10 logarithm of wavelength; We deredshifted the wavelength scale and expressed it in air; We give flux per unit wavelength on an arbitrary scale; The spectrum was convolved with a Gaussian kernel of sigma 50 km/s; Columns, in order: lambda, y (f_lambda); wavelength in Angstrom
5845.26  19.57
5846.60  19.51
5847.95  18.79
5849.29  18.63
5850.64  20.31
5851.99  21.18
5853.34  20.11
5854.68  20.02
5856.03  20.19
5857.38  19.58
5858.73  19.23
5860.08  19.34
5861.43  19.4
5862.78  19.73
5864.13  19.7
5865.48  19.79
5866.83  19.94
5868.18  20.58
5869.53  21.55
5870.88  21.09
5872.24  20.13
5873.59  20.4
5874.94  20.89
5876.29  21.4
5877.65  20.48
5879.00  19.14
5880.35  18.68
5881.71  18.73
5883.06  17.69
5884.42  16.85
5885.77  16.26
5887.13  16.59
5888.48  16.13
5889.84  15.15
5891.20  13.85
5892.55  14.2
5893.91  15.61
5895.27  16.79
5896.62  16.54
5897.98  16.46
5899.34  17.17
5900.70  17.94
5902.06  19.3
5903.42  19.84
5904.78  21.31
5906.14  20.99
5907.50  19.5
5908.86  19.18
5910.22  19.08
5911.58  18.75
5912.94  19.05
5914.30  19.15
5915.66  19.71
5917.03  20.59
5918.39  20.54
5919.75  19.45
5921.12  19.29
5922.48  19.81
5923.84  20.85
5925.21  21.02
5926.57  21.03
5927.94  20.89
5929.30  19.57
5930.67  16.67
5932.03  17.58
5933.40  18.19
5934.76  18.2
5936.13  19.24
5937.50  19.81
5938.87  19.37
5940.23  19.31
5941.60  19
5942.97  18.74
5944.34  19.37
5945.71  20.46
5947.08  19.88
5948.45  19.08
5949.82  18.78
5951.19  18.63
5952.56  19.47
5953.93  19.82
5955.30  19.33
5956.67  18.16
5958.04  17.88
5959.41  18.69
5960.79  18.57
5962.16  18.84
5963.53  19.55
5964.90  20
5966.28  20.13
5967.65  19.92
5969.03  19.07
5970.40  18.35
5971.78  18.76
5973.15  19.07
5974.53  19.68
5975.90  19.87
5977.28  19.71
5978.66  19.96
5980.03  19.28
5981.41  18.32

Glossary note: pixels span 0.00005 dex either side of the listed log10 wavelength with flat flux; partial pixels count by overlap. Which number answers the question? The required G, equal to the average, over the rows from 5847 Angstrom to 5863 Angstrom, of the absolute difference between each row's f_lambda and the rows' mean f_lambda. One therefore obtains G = 0.5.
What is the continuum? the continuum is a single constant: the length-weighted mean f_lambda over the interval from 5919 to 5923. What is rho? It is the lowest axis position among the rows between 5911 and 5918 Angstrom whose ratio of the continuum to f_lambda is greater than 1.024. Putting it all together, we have 5911.58 Angstrom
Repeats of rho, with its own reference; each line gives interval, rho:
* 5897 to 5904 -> 5897.98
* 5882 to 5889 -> 5883.06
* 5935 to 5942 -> 5941.60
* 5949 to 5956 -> 5949.82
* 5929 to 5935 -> 5930.67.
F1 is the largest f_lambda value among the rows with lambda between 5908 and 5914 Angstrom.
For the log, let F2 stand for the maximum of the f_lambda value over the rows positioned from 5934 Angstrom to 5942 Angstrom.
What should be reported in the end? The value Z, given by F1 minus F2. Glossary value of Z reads -0.6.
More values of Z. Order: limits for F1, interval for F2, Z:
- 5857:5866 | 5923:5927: -1.2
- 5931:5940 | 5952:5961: 0.0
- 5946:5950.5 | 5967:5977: 0.0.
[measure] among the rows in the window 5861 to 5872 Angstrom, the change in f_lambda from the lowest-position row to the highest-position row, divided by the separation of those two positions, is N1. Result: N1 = 0.2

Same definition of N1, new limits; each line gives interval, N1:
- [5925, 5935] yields -0.3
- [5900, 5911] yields 0.1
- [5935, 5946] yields 0.1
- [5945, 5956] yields -0.1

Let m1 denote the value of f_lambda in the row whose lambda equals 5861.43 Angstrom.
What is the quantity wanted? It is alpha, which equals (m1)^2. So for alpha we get 376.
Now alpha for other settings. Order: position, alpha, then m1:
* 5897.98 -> 271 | 16.46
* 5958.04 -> 320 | 17.88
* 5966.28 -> 405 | 20.13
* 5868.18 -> 424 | 20.58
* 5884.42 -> 284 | 16.85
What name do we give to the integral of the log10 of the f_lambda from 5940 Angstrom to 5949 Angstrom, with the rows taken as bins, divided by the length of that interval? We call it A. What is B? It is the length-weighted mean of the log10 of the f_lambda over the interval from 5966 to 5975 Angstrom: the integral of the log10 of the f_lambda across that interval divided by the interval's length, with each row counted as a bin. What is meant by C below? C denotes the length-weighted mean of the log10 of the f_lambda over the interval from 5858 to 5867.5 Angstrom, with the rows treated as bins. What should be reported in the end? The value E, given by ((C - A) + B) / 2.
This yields 0.644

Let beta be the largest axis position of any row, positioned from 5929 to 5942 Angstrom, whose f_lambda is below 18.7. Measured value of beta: 5934.76 Angstrom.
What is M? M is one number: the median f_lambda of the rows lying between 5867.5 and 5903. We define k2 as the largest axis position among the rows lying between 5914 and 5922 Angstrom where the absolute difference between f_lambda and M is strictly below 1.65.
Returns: 5921.12 Angstrom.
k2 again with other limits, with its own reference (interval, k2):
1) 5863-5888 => 5887.13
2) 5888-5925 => 5921.12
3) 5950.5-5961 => 5960.79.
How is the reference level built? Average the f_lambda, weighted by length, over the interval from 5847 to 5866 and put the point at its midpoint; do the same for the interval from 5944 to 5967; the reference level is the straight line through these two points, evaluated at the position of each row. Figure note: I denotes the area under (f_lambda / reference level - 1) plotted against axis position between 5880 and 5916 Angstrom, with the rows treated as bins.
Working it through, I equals -3.2 Angstrom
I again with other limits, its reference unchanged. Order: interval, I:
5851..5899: -2.3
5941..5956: 0.1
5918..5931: 0.4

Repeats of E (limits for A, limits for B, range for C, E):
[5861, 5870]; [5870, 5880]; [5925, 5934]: 0.645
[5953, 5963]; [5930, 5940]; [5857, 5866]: 0.642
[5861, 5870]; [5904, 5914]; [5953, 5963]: 0.633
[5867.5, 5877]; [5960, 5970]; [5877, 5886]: 0.616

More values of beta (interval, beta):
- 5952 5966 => 5960.79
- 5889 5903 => 5900.70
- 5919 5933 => 5932.03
